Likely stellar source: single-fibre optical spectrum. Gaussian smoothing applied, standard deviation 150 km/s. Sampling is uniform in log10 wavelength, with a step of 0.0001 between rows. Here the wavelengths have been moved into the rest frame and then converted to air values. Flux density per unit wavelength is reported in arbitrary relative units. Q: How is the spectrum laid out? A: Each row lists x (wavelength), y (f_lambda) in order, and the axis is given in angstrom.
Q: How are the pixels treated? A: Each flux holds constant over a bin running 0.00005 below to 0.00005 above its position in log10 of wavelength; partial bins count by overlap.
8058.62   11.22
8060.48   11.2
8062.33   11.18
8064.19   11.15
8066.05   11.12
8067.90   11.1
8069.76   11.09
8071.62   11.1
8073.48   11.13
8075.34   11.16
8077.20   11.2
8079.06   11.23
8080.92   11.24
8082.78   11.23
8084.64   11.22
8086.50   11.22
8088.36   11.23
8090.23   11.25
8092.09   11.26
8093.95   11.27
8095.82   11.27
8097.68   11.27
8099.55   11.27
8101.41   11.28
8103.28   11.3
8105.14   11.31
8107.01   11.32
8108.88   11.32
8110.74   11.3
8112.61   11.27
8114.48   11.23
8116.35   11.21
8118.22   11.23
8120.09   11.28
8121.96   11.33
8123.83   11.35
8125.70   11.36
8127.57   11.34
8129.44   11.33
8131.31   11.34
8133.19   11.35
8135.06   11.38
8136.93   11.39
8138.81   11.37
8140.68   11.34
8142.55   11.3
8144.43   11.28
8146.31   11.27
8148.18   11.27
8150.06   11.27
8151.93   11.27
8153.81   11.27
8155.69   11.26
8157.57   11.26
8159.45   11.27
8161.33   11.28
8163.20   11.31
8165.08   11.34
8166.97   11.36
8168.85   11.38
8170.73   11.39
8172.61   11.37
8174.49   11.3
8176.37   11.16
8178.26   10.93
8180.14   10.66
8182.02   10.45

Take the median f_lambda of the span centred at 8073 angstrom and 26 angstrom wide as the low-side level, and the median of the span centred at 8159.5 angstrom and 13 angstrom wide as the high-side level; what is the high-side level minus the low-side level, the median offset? 0.10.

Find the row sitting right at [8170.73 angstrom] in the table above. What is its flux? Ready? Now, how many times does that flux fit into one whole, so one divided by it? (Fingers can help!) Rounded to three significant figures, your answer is 0.0878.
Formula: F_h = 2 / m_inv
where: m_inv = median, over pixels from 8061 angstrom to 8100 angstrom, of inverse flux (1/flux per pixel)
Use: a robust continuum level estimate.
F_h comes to 22.4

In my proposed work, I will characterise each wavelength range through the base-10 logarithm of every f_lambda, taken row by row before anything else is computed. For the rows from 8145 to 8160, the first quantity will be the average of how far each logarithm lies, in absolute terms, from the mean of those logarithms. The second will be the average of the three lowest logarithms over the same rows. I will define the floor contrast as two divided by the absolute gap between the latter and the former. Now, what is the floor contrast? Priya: 1.90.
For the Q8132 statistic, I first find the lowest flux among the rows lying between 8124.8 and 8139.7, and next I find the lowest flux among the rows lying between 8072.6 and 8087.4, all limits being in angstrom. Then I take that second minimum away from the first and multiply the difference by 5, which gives 1.0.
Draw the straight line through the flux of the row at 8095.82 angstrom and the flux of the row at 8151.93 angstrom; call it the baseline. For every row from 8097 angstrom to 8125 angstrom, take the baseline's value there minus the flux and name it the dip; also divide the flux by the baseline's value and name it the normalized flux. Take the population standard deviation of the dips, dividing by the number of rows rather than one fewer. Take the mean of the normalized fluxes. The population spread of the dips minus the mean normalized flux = -0.963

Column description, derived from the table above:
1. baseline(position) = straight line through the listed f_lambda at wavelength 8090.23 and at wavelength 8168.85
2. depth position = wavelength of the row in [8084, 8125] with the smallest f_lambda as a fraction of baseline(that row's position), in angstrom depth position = 8116.35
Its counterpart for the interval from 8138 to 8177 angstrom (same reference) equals 8176.37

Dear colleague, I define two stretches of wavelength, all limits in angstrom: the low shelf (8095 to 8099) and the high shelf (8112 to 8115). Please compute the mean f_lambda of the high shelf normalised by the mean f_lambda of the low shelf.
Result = 1.00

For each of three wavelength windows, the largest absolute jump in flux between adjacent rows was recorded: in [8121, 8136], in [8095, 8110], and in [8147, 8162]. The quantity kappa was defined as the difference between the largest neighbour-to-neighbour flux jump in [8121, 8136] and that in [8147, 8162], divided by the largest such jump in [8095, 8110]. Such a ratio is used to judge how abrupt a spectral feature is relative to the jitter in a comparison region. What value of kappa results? 1.0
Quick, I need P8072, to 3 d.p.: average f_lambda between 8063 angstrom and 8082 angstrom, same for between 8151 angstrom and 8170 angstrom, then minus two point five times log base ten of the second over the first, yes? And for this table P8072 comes -0.014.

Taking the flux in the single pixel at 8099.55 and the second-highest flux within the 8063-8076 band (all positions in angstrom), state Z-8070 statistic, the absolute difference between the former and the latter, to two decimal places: 0.12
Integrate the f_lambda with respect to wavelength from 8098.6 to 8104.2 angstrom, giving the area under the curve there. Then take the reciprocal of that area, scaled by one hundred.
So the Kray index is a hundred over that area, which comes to 1.58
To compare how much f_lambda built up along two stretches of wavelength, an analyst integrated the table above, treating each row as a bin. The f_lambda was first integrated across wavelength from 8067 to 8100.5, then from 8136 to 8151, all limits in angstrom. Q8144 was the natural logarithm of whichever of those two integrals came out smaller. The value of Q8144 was 5.13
